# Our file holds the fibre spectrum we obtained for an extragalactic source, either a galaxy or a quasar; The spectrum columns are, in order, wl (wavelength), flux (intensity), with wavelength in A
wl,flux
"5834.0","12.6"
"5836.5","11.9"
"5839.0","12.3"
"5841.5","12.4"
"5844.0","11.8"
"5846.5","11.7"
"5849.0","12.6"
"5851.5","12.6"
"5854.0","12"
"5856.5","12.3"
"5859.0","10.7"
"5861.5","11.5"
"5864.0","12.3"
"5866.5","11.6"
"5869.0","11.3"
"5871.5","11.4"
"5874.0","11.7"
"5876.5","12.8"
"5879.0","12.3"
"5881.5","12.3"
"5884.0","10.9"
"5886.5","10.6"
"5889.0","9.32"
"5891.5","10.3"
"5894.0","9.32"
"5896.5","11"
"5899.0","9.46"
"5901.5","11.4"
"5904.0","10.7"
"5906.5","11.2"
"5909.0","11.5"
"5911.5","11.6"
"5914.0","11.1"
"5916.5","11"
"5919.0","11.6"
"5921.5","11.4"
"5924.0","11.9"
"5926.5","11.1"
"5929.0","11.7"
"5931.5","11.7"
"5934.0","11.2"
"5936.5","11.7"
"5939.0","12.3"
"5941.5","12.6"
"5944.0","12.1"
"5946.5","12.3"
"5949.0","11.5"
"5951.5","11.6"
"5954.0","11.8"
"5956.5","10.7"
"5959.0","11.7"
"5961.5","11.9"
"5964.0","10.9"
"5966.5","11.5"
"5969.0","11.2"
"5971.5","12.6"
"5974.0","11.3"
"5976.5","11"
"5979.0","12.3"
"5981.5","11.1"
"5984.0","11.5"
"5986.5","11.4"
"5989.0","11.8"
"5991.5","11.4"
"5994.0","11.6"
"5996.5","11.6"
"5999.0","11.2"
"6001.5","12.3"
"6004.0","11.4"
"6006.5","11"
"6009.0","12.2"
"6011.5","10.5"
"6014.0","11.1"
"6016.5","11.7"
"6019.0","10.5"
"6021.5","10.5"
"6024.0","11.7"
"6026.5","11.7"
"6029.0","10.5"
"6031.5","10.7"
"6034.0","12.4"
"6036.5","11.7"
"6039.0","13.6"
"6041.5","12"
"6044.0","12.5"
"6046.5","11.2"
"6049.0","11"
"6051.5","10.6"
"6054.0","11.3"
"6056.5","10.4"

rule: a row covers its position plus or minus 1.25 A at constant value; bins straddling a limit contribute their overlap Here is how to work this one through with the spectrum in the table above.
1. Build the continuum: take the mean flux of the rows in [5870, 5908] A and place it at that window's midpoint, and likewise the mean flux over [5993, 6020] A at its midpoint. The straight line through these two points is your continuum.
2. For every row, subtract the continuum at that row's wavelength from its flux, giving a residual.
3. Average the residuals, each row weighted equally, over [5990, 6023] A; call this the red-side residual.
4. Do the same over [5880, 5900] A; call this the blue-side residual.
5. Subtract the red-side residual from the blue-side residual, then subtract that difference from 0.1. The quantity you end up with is 0.6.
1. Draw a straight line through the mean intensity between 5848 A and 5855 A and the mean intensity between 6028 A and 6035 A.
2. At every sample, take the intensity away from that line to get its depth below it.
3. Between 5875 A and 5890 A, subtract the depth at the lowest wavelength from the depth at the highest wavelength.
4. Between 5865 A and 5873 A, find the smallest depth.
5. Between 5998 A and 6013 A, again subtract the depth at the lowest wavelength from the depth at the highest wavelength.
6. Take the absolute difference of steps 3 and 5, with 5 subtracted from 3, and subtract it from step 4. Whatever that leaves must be -2.1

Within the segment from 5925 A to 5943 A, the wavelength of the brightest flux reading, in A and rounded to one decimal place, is 5941.5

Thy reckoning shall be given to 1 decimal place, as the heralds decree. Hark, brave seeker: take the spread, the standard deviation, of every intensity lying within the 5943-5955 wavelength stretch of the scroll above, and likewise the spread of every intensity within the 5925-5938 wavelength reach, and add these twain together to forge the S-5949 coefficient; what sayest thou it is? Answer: 0.6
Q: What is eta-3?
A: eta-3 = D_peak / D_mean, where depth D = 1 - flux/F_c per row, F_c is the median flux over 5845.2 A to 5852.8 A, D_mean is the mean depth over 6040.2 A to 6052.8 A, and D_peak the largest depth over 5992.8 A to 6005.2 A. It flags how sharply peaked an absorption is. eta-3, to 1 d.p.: 1.2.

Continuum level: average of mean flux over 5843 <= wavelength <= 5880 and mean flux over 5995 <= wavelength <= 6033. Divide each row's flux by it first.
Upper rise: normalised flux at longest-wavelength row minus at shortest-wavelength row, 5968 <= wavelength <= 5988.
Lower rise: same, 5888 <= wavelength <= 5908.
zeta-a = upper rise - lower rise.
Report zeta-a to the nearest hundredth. -0.15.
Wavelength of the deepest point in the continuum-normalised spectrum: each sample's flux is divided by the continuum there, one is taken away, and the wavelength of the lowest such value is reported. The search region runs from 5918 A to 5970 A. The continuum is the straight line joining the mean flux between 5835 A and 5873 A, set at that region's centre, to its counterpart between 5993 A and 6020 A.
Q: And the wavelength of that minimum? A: 5956.5 A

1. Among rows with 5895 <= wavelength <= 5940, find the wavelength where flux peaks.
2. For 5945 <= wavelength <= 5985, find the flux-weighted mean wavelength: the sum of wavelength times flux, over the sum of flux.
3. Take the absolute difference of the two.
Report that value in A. 26.2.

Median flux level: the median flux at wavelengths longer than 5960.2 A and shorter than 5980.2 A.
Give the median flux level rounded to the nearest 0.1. 11.4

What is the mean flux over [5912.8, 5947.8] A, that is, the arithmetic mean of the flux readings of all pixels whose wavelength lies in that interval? 11.7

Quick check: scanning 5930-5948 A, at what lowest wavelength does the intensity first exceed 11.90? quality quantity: 5939.0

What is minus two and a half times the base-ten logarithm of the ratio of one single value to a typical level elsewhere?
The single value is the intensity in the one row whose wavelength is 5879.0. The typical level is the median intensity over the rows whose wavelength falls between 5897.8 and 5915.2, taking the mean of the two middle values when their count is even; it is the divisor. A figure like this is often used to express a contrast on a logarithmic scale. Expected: -0.102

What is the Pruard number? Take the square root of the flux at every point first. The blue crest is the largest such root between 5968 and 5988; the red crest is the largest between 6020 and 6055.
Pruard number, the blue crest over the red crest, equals 0.96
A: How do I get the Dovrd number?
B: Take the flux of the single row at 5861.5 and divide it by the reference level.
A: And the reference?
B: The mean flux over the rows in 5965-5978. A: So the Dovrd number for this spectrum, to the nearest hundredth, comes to 1.00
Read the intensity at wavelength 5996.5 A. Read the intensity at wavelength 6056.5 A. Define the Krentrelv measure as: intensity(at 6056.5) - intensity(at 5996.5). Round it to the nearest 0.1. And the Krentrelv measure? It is -1.2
